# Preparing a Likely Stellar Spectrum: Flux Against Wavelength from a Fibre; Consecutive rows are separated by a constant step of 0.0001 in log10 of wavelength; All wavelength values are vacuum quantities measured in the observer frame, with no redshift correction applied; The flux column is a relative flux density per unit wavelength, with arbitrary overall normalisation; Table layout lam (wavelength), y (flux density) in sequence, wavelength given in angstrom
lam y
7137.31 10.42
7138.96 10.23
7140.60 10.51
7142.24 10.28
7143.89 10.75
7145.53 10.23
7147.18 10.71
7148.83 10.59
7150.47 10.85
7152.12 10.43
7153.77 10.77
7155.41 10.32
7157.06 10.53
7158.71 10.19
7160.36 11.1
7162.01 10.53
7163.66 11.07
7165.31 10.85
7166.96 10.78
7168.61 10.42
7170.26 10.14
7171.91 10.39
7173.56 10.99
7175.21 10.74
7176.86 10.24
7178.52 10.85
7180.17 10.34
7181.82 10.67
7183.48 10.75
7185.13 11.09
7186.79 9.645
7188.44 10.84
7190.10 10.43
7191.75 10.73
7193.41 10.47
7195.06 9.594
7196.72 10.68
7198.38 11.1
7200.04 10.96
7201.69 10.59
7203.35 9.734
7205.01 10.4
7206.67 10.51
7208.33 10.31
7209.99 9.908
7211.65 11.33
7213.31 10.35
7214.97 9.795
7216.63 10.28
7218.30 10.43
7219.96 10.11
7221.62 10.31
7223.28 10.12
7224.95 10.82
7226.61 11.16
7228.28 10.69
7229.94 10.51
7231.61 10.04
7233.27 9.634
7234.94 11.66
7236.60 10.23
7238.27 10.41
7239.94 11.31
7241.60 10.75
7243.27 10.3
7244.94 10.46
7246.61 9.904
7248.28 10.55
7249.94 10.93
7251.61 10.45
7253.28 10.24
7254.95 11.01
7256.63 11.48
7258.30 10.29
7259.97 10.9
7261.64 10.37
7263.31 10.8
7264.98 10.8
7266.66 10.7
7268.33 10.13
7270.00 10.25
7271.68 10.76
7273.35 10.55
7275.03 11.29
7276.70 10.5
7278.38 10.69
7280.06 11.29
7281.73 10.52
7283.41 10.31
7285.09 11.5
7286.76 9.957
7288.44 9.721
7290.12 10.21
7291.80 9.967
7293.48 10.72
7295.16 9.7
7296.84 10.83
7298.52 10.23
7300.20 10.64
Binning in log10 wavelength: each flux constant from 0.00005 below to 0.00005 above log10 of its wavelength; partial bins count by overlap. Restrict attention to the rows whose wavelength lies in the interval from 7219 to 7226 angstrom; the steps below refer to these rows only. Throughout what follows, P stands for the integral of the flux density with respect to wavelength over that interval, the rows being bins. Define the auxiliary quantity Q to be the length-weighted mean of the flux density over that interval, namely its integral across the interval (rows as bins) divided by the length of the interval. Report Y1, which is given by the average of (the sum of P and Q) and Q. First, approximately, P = 73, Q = 10.4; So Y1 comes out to 46.7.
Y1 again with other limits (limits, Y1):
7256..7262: 43.1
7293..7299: 41.4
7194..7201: 47.7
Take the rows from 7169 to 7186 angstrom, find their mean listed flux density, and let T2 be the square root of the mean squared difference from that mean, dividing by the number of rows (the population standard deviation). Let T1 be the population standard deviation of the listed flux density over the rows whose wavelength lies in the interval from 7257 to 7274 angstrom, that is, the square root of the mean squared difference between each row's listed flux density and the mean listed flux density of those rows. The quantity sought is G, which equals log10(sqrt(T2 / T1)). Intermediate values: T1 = 0.26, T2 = 0.31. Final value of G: 0.04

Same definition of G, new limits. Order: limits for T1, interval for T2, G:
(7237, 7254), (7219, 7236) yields 0.09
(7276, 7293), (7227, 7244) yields 0.01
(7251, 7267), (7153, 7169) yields -0.05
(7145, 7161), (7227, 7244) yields 0.15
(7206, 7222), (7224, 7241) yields 0.08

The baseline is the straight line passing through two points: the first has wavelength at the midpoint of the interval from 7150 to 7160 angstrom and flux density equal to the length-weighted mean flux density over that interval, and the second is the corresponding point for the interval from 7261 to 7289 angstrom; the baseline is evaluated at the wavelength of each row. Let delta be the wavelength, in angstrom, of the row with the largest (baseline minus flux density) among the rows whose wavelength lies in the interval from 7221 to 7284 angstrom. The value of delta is 7233.27 angstrom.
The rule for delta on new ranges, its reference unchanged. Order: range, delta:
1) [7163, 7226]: 7195.06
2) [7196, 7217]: 7203.35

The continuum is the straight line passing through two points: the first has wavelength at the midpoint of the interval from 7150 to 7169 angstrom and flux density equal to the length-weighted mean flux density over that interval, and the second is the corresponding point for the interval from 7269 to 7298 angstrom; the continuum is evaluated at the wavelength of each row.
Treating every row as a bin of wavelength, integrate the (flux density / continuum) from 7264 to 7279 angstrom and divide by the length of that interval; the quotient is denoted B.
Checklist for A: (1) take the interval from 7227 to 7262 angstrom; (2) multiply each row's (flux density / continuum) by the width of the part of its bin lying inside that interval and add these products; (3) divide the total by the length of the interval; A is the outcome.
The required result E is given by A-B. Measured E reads -0.007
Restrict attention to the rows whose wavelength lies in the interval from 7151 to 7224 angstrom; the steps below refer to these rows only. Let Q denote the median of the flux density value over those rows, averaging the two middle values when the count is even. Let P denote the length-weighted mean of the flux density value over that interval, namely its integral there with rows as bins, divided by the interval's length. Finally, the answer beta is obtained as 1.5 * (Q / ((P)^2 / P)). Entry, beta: 1.49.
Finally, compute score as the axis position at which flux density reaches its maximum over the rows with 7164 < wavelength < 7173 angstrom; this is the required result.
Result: 7165.31 angstrom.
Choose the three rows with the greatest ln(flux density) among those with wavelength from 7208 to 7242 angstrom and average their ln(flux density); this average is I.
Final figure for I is 2.44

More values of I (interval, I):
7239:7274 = 2.42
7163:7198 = 2.40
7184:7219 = 2.41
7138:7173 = 2.40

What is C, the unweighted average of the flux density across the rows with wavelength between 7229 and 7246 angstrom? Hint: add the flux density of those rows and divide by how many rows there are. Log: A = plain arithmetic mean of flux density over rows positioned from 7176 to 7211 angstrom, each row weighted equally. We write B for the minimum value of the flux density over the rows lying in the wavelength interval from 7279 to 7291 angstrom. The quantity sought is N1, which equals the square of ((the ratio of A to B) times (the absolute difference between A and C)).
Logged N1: 0.0044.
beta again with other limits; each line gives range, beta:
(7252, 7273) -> 1.51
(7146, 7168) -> 1.51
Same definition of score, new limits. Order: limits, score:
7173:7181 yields 7173.56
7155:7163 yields 7160.36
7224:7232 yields 7226.61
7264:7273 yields 7264.98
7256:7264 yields 7256.63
